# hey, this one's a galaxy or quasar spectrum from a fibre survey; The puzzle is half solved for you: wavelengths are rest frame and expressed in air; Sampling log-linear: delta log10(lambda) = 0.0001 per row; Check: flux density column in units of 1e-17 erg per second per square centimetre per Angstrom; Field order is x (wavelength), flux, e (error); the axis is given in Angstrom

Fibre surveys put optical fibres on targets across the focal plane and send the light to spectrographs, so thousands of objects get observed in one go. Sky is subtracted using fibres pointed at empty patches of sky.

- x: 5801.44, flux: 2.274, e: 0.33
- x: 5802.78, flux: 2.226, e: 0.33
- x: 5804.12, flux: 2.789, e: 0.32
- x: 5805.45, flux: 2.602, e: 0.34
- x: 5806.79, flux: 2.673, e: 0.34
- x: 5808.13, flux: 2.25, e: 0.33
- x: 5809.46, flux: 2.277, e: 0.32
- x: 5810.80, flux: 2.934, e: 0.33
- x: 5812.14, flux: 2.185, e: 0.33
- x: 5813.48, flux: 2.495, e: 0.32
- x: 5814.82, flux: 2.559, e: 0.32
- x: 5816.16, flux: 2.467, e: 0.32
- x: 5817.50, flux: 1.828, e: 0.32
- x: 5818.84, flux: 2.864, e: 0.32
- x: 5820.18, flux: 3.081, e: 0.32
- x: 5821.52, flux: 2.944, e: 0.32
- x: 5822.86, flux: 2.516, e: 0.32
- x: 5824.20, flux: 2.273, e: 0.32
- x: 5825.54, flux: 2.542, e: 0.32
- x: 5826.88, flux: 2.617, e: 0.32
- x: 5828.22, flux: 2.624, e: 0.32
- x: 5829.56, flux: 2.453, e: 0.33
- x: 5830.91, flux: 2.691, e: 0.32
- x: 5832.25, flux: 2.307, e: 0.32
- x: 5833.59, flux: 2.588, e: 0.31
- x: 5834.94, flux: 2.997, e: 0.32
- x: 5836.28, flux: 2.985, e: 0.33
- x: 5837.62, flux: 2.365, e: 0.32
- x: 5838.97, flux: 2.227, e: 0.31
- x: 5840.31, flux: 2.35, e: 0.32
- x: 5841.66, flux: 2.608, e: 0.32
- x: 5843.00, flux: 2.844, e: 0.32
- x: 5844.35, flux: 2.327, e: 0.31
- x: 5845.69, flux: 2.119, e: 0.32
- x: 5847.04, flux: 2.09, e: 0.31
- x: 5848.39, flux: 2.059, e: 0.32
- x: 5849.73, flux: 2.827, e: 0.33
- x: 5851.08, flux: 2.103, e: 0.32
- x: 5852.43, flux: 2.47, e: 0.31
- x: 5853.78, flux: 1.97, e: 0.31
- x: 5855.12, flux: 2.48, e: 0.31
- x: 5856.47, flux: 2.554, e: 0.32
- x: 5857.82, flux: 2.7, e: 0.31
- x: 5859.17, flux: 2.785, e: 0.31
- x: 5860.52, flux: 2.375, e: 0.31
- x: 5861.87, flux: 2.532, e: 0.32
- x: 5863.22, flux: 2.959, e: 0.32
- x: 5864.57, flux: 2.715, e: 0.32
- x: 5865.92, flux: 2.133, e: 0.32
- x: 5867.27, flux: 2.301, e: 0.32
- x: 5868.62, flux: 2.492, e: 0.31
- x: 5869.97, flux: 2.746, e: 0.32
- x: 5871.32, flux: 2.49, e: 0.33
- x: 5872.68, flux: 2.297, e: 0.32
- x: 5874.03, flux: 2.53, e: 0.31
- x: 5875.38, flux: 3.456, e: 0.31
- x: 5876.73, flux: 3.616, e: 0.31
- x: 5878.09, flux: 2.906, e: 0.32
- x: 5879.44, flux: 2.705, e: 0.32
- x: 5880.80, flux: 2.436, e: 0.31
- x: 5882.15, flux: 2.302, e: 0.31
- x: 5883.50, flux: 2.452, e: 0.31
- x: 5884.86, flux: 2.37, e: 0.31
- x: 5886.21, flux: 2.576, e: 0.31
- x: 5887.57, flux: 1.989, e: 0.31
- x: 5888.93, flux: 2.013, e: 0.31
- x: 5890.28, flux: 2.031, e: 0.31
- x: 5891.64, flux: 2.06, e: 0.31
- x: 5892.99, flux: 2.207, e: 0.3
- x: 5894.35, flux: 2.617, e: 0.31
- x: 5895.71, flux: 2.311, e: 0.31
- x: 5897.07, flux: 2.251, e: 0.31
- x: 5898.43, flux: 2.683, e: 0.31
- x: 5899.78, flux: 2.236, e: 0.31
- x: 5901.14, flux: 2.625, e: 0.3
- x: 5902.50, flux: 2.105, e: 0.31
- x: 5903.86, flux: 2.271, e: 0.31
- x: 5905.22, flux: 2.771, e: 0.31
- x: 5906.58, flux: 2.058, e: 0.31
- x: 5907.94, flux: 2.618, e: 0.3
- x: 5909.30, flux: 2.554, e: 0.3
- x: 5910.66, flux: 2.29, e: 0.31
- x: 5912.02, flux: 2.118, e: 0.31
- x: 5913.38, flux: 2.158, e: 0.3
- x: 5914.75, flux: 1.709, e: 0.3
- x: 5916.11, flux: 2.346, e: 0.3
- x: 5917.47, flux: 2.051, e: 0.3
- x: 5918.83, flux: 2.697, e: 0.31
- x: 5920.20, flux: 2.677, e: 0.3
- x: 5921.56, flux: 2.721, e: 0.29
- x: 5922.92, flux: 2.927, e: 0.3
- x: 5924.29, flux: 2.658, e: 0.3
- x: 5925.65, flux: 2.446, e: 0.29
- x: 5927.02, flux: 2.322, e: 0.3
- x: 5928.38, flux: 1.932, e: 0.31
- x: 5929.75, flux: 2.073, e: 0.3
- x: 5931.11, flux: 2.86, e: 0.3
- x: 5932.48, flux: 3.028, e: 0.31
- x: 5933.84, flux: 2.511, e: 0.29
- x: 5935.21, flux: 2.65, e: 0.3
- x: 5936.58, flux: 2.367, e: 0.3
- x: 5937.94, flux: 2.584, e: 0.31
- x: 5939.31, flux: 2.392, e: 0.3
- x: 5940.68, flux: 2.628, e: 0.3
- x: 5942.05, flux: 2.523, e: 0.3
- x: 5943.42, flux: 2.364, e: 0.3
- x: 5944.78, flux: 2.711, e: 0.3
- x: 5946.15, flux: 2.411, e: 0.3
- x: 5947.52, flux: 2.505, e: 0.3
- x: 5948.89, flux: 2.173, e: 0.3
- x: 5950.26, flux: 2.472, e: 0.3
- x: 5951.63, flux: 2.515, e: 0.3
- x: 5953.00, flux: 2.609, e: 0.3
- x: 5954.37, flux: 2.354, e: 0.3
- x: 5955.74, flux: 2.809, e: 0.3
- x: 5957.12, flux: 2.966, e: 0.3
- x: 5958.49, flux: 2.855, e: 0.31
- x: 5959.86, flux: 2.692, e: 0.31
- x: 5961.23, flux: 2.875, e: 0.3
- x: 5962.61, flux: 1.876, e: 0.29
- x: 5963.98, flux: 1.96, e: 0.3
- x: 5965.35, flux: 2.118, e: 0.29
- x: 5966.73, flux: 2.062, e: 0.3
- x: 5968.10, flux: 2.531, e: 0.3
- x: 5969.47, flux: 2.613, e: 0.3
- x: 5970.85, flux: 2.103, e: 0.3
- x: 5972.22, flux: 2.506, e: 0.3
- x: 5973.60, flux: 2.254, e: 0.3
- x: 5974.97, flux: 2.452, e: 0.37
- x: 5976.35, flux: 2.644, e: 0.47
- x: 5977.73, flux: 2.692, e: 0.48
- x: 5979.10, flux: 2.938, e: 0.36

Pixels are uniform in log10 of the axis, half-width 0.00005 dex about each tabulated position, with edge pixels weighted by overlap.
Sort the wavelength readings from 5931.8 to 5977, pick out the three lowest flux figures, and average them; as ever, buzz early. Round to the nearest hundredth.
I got 1.97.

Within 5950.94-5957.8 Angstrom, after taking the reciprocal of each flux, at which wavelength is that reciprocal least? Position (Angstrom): 5957.12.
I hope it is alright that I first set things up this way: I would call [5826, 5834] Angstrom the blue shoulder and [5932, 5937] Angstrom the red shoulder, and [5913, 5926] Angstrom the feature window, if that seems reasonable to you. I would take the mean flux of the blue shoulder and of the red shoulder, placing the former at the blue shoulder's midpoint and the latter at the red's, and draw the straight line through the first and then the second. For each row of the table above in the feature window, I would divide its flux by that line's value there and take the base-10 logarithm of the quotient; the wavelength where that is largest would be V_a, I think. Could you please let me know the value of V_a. 5922.92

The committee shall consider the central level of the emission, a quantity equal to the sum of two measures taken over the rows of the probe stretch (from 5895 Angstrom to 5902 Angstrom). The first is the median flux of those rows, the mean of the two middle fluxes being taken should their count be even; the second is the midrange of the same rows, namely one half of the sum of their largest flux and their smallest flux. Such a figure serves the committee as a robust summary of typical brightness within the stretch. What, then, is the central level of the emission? 4.8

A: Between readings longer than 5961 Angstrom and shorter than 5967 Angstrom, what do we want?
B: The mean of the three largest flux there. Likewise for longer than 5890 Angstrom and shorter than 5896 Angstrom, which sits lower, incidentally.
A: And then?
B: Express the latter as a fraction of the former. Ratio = 1.01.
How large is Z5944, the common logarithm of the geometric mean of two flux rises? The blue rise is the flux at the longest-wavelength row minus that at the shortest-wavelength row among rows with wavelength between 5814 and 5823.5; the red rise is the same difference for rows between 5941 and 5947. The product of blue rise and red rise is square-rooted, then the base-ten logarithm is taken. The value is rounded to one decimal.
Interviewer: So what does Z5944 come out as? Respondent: -1.2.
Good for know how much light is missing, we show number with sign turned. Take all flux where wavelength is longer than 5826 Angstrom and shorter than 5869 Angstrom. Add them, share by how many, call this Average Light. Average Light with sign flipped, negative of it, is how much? -2.49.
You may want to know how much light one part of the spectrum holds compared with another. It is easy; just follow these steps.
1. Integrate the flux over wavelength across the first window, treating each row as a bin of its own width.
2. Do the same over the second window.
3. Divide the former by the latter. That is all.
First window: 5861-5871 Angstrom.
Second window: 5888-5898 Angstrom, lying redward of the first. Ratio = 1.15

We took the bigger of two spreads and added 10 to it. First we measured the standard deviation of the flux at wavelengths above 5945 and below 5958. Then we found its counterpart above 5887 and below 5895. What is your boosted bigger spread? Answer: 10.2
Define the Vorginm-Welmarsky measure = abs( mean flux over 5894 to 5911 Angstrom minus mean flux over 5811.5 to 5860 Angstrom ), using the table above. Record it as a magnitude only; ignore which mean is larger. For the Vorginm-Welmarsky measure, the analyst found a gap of 0.08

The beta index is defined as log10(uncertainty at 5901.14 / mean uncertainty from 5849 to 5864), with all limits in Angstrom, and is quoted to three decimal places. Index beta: -0.022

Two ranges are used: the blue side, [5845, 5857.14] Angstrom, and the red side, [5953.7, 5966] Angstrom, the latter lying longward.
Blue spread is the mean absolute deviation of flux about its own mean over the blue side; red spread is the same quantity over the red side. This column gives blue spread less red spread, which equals -0.12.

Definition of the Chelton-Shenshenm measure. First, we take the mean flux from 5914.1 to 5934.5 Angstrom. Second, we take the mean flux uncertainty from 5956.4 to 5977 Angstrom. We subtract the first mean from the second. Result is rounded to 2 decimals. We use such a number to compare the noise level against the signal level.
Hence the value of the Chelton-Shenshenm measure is -2.15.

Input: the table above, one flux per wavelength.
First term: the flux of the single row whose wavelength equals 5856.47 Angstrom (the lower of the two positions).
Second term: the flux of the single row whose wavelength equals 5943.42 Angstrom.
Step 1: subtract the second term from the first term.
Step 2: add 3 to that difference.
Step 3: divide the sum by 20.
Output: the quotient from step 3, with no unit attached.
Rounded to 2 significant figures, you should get 0.16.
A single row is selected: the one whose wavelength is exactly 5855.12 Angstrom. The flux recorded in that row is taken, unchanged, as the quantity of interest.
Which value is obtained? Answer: 2.48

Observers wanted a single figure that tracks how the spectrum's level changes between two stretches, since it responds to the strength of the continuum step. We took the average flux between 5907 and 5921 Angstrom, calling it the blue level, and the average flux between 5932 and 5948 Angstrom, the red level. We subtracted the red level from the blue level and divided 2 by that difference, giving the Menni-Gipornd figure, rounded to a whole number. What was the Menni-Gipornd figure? -9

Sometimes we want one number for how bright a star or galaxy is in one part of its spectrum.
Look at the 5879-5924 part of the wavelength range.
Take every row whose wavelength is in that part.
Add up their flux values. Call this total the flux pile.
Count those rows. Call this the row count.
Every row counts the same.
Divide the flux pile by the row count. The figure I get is 2.36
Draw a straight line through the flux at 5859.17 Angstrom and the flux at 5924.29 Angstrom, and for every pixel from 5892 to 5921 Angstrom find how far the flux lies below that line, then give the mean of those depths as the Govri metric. 0.34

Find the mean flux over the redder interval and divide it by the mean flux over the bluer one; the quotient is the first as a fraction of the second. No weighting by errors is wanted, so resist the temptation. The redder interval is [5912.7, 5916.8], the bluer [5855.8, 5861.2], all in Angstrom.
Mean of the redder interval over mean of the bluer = 0.80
